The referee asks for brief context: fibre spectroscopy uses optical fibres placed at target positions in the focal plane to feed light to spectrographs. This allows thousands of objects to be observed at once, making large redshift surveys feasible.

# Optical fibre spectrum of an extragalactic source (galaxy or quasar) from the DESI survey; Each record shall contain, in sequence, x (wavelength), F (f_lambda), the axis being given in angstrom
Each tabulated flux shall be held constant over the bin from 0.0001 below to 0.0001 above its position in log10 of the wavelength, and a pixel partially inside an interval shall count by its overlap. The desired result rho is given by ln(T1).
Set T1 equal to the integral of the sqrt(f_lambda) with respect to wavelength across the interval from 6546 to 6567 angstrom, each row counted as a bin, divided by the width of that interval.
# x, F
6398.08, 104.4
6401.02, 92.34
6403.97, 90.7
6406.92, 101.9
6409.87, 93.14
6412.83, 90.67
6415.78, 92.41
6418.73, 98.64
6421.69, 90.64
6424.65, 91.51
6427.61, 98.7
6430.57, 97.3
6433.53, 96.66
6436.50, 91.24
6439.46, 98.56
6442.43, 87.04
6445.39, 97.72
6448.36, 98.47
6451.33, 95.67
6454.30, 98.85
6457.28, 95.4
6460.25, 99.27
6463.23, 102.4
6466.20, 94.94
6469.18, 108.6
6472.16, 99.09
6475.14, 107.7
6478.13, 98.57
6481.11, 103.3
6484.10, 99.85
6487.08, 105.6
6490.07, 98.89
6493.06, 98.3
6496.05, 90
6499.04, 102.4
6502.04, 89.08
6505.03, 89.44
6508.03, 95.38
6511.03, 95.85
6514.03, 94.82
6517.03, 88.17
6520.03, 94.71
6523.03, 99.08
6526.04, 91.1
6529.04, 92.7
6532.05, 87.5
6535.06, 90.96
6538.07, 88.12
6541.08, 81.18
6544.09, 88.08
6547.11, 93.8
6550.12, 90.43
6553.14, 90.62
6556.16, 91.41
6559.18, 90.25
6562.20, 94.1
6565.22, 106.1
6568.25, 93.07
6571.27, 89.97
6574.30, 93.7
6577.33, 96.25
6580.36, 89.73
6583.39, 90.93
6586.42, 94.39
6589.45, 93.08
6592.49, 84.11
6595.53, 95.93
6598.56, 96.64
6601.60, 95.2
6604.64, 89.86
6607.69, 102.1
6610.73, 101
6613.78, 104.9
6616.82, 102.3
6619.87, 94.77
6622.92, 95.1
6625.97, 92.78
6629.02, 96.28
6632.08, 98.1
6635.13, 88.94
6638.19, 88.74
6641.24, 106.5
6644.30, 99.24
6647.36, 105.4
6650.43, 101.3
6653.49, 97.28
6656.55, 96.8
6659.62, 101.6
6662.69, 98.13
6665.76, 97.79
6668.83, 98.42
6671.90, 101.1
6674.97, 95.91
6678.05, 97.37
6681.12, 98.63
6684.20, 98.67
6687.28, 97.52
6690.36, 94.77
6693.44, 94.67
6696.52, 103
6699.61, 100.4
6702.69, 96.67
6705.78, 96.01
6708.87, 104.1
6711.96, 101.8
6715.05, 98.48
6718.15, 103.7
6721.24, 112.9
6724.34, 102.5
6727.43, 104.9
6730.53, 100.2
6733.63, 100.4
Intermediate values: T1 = 9.7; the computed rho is 2.27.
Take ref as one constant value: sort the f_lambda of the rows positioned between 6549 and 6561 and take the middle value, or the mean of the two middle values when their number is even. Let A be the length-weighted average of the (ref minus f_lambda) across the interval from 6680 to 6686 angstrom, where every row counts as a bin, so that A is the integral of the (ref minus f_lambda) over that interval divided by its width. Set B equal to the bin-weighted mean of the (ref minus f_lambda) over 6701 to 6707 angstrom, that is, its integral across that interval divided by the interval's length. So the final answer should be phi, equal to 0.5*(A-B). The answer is -1.1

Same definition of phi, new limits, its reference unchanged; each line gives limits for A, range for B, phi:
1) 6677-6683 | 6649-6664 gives 0.5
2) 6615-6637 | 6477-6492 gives 2.9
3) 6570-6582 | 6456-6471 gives 3.9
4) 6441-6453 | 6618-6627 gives -0.1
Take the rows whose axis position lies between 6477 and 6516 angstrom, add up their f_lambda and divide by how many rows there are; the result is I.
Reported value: 97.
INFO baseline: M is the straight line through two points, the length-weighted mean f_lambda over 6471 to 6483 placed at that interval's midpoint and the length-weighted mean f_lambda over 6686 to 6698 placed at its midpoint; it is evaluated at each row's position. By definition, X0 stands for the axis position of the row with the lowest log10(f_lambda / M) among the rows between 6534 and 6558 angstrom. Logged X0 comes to 6541.08 angstrom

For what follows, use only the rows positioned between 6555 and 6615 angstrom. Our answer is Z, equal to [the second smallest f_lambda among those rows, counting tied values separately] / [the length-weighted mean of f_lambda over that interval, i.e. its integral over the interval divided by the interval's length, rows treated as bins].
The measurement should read 0.948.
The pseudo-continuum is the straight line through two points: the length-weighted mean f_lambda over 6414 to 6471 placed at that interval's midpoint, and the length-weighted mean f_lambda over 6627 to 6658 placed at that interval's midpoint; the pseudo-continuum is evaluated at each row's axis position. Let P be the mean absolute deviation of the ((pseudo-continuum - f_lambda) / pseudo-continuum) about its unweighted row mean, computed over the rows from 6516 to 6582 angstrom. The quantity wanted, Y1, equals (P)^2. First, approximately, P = 0.0342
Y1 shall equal 0.0012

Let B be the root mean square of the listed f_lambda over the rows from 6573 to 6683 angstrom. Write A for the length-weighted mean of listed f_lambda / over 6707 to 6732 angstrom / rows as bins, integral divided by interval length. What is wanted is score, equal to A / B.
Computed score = 1.07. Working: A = 103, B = 96.8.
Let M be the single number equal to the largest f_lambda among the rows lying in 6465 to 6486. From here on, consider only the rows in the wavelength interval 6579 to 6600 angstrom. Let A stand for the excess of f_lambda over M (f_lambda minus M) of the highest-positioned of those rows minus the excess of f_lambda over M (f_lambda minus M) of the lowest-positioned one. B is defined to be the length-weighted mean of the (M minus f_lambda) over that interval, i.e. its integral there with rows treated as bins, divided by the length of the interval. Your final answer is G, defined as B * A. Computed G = 114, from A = 7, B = 16.5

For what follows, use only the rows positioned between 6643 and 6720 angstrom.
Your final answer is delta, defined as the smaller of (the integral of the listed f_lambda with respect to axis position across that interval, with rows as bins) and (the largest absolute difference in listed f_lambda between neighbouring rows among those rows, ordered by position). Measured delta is 8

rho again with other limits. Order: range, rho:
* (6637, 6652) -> 2.30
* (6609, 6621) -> 2.31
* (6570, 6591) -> 2.26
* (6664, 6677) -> 2.29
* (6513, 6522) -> 2.27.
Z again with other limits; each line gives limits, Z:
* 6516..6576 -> 0.953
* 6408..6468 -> 0.948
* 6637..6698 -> 0.959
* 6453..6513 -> 0.907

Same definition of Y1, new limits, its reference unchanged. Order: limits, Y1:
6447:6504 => 0.0014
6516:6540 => 0.0009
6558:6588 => 0.0010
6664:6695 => 0.0002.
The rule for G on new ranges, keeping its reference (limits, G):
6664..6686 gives 9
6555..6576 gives 33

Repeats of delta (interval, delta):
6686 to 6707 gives 8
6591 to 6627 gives 12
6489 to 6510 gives 13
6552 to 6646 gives 18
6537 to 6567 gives 12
